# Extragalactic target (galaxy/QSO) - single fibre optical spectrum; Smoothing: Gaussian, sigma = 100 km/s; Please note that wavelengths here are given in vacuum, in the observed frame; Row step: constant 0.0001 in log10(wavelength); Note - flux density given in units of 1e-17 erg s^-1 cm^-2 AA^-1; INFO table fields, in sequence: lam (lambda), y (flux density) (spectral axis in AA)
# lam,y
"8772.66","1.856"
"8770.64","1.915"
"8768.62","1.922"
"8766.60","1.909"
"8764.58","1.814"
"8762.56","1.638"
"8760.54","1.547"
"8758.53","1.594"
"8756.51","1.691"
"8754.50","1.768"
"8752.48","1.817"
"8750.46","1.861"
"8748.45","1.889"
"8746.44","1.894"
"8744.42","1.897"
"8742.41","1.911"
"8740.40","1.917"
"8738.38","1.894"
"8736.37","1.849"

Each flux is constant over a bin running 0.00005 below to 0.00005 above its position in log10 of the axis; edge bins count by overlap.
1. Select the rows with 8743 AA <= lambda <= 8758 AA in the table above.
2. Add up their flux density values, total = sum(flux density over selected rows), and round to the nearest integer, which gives 13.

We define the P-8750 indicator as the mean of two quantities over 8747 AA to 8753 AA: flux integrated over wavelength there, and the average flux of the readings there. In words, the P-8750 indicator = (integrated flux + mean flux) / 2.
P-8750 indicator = 6.5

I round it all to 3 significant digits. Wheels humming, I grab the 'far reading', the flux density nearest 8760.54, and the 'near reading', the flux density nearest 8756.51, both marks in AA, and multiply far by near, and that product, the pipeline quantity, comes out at 2.62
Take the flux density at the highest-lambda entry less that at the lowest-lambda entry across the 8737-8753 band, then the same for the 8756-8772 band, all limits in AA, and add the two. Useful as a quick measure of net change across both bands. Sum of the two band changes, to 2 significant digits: 0.15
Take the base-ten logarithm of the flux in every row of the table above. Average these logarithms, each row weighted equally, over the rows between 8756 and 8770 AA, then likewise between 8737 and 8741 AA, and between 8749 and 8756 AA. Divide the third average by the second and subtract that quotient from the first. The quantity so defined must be -0.69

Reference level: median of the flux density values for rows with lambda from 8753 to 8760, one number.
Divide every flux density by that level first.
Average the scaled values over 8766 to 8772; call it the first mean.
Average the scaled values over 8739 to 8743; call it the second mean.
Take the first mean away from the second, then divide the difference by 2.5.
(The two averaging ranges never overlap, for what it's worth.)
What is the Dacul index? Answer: 0.000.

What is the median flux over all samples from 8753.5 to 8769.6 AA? 1.73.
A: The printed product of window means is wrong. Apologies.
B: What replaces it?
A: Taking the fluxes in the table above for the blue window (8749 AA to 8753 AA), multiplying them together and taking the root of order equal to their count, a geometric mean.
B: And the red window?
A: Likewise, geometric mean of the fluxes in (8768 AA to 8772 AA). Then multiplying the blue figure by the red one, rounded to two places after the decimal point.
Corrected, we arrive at 3.53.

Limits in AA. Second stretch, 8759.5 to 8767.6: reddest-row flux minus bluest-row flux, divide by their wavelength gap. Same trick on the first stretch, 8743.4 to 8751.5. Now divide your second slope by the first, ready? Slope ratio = -10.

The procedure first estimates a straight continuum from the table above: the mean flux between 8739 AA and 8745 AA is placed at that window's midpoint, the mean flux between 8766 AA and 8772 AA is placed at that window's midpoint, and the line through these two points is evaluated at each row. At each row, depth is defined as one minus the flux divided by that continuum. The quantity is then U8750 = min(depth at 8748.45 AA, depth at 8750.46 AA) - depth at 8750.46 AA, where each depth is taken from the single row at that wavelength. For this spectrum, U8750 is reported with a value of -0.015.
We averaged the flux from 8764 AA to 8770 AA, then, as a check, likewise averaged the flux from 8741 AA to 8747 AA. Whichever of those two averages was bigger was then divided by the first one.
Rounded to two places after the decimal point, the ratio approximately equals 1.01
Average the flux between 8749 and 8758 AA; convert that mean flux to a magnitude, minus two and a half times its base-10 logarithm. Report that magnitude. -0.63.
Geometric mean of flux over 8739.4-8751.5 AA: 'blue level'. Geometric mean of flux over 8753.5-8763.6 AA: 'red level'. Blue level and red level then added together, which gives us 3.541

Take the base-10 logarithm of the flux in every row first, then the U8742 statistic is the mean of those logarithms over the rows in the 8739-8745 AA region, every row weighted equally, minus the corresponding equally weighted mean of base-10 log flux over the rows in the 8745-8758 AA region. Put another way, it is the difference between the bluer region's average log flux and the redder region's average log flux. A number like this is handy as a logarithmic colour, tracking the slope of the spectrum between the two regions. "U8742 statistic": 0.02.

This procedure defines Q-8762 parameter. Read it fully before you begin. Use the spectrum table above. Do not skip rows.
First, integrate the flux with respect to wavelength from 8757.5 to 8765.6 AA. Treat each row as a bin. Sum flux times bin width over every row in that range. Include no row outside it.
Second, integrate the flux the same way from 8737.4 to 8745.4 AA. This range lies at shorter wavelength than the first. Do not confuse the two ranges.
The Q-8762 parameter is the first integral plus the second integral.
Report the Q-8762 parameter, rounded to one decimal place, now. 28.6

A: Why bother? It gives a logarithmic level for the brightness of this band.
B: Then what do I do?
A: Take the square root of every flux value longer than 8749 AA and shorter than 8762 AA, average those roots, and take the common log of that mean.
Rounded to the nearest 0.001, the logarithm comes 0.117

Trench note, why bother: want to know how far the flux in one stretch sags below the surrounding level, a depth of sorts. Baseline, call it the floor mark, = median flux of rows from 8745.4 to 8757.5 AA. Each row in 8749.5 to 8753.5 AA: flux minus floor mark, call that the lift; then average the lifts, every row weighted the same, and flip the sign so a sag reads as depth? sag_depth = 0.000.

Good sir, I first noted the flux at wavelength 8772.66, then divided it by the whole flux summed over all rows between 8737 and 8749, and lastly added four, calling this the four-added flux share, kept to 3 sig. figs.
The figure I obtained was 4.16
